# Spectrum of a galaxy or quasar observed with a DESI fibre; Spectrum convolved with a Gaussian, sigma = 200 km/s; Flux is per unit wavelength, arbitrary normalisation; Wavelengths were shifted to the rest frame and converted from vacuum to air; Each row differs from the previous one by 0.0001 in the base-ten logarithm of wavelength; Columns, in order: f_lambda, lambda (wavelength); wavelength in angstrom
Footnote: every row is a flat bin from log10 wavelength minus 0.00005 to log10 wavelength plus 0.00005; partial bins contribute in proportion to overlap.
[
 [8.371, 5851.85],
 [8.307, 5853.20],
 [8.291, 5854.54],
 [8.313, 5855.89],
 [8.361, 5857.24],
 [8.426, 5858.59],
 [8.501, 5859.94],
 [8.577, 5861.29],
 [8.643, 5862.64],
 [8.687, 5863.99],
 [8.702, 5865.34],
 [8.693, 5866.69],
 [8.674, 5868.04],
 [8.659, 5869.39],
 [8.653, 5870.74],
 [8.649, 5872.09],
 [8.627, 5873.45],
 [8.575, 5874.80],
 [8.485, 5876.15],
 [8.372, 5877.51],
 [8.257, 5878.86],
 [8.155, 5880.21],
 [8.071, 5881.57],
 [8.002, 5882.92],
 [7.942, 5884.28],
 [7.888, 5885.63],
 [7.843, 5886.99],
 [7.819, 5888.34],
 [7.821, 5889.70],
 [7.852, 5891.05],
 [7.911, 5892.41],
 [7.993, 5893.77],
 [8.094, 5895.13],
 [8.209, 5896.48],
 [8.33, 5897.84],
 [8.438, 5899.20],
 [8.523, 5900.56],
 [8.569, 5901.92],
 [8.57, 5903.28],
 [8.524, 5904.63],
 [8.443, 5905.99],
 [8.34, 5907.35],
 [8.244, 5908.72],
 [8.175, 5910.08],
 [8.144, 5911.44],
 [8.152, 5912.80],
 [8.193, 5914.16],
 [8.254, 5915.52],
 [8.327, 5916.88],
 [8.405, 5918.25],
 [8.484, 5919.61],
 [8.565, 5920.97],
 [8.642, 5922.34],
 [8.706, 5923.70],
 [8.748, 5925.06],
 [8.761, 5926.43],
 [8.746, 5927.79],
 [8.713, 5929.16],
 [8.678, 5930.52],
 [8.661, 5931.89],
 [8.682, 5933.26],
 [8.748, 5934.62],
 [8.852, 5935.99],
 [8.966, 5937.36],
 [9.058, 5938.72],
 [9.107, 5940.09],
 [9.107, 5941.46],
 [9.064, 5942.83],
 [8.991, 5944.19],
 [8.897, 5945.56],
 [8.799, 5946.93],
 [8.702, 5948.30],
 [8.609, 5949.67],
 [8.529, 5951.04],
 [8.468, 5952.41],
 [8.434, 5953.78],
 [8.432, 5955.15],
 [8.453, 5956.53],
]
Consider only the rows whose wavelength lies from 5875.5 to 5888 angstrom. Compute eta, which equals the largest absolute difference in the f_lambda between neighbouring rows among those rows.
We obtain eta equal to 0.115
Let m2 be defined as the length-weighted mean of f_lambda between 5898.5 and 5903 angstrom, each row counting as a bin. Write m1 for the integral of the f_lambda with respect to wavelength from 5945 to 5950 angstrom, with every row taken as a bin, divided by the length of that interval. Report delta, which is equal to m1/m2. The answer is 1.03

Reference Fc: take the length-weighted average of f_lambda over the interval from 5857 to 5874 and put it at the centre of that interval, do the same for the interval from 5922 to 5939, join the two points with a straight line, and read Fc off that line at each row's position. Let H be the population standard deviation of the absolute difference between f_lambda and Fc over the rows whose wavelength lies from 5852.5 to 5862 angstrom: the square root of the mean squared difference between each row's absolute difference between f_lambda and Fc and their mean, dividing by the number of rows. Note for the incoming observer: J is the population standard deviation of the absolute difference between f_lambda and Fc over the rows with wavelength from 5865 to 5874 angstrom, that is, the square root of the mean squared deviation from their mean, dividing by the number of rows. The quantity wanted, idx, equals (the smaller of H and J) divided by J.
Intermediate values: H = 0.10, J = 0.03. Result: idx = 1.0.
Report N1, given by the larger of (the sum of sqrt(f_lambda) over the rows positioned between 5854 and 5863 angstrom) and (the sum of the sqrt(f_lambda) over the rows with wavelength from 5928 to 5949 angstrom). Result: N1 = 45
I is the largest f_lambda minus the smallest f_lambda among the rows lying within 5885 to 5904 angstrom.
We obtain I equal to 0.8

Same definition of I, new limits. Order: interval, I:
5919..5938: 0.5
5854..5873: 0.4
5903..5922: 0.4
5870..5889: 0.8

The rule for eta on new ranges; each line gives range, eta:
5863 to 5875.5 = 0.052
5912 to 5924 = 0.081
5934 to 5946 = 0.114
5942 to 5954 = 0.098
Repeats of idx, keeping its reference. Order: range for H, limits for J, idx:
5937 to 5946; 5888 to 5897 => 0.6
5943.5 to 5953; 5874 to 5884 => 0.5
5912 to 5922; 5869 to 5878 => 1.0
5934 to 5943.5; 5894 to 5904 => 0.7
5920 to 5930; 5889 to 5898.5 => 0.3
